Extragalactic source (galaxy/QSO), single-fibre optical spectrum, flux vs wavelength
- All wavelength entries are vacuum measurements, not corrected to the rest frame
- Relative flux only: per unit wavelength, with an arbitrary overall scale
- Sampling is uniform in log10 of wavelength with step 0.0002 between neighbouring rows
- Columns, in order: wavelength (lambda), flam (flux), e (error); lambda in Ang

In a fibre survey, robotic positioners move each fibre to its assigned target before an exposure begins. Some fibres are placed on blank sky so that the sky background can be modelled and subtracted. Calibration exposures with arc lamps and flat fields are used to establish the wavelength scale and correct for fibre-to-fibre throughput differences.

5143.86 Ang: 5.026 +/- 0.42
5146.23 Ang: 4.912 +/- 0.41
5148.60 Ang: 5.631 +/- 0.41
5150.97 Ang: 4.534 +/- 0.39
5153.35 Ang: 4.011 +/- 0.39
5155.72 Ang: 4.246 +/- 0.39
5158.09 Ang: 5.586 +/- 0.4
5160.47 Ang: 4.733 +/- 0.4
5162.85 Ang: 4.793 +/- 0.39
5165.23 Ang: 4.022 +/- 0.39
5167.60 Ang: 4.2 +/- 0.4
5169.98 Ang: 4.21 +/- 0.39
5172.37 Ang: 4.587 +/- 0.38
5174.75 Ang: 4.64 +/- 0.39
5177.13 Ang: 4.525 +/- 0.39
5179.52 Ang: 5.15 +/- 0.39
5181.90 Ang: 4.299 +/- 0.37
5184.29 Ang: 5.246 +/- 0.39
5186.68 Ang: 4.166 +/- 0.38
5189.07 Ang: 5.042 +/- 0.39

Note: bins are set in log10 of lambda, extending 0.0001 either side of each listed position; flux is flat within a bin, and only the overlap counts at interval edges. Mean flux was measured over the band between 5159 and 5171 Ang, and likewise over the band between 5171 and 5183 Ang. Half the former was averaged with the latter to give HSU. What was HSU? 3.42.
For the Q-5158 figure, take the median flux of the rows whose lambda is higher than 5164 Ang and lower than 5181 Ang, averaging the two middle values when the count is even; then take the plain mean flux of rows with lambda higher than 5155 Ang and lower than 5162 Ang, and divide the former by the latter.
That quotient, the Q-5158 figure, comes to 0.93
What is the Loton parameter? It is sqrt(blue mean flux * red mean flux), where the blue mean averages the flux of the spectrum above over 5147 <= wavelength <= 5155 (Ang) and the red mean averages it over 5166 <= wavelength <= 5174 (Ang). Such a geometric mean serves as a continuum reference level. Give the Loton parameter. 4.52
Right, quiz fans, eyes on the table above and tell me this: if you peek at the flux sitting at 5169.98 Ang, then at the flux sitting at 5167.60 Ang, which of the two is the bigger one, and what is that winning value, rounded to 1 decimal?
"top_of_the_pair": 4.2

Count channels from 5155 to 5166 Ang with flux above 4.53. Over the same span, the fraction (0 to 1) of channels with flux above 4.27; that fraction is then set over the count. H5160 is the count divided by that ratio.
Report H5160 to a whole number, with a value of 15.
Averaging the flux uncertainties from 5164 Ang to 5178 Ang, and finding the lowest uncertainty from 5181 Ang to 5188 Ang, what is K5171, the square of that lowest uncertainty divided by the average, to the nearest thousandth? 0.351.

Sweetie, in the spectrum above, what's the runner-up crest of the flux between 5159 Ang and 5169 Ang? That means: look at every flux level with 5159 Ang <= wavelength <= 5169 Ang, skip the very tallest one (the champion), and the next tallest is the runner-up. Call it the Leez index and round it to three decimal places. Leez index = 4.733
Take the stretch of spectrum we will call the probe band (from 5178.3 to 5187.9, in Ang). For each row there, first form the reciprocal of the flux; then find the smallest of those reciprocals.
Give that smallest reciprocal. 0.191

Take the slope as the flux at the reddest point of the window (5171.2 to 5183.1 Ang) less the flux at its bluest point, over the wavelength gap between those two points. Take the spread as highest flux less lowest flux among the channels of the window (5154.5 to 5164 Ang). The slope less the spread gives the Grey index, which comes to -1.37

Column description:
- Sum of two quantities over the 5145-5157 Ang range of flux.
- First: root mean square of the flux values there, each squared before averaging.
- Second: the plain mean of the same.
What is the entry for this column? 9.4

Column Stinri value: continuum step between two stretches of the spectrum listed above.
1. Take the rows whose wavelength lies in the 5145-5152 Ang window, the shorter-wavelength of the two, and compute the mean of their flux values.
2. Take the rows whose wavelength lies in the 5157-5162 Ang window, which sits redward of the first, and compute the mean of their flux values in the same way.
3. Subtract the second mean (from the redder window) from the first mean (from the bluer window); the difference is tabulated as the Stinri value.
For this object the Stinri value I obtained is -0.1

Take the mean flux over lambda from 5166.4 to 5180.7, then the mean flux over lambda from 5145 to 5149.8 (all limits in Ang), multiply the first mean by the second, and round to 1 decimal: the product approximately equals 24.0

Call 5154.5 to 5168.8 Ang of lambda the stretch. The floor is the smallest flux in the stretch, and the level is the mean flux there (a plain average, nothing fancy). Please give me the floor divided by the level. 0.875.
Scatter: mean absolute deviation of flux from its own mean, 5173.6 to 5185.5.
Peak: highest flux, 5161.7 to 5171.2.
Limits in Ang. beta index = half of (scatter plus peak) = 2.57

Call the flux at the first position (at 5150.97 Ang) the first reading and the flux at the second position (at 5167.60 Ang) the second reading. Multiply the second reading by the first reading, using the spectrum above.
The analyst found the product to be 19.0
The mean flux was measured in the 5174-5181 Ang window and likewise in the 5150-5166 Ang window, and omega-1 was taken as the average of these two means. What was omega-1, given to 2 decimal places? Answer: 4.67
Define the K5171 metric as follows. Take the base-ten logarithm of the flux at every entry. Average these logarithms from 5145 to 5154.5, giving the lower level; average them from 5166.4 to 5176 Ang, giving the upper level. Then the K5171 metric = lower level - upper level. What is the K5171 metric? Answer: 0.03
